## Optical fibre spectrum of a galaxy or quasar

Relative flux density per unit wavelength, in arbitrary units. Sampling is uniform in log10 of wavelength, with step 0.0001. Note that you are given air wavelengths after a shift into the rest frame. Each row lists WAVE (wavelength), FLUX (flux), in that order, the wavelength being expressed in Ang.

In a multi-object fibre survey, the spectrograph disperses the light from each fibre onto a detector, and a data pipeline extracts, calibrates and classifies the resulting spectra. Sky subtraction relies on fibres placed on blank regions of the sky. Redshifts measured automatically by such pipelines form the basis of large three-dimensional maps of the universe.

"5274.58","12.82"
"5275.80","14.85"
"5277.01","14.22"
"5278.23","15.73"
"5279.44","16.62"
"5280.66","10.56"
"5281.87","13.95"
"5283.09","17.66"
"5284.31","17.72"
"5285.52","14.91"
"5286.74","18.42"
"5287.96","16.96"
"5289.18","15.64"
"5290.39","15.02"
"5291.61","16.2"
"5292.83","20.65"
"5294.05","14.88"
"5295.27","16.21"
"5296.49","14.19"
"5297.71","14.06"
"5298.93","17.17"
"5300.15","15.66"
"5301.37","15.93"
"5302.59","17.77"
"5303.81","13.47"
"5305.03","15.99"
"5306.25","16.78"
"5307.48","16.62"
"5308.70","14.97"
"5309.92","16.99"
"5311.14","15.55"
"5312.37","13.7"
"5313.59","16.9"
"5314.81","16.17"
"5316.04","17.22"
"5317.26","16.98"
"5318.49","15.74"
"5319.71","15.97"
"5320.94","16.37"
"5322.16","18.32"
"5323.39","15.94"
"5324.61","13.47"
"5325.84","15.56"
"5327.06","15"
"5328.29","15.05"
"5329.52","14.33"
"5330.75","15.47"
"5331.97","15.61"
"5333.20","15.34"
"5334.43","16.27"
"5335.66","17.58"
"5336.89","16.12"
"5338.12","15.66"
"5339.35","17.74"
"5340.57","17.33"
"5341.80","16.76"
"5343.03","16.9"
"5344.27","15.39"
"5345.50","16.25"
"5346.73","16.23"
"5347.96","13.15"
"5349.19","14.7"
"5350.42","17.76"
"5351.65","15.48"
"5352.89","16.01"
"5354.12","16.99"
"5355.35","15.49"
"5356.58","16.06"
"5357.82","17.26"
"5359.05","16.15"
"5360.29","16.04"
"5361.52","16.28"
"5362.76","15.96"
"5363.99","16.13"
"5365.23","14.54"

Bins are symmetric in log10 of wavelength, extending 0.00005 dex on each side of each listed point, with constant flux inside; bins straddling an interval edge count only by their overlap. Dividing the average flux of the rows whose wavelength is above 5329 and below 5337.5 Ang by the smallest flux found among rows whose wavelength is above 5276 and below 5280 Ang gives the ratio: 1.11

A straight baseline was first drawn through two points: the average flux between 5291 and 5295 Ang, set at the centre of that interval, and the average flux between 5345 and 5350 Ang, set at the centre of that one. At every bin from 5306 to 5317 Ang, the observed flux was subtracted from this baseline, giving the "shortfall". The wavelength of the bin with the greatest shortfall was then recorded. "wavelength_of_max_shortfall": 5312.37 Ang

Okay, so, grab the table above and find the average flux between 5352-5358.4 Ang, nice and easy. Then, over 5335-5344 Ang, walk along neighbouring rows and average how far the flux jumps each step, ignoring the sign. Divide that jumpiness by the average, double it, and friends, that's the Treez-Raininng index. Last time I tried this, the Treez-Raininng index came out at 0.10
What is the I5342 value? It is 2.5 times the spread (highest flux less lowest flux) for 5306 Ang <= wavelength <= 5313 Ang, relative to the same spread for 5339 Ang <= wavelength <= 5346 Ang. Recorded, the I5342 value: 3.5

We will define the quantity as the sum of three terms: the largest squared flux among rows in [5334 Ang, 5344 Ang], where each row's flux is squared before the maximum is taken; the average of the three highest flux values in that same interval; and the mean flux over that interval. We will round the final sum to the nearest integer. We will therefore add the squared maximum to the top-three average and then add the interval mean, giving 349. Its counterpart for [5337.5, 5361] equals 349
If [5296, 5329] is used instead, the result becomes 369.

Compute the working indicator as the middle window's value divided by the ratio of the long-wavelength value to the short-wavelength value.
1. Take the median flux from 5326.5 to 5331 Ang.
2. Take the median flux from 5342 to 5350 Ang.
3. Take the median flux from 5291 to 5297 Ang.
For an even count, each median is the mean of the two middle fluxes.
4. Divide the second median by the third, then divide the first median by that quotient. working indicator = 15.4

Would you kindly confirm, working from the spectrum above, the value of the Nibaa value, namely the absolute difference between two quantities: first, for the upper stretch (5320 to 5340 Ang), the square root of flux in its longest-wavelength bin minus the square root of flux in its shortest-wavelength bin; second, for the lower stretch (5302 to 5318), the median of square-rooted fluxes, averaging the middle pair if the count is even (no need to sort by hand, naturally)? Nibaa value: 3.91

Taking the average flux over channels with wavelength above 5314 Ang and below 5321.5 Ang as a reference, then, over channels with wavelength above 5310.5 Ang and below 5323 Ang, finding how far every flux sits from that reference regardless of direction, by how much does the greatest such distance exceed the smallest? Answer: 2.7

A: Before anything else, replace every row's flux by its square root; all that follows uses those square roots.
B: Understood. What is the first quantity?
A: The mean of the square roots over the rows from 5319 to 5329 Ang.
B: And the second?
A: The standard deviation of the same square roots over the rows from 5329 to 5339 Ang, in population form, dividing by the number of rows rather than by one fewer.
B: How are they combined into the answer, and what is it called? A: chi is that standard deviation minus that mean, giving -3.85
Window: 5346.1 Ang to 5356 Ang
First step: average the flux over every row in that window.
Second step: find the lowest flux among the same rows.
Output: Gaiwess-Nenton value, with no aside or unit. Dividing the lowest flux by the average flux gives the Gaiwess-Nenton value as 0.84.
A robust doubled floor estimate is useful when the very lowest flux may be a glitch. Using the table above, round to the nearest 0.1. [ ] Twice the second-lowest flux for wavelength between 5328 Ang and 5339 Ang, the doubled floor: 30.1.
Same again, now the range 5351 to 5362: 31.0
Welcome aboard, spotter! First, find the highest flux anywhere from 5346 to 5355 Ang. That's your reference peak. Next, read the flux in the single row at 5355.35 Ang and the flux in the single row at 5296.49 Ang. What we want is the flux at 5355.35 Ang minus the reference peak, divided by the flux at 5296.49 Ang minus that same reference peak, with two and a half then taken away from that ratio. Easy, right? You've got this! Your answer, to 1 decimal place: -1.9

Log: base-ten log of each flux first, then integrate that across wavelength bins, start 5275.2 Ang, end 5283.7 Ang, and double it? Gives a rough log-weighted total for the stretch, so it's 19.8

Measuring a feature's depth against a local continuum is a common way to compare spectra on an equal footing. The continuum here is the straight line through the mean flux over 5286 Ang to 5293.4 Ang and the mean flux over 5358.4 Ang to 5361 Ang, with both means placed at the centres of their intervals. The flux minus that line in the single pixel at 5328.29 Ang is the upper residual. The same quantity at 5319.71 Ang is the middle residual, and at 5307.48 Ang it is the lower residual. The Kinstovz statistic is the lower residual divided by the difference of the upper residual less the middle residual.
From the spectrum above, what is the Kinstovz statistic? 0.3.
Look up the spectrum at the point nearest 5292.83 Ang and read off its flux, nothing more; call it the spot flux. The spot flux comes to 20.65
